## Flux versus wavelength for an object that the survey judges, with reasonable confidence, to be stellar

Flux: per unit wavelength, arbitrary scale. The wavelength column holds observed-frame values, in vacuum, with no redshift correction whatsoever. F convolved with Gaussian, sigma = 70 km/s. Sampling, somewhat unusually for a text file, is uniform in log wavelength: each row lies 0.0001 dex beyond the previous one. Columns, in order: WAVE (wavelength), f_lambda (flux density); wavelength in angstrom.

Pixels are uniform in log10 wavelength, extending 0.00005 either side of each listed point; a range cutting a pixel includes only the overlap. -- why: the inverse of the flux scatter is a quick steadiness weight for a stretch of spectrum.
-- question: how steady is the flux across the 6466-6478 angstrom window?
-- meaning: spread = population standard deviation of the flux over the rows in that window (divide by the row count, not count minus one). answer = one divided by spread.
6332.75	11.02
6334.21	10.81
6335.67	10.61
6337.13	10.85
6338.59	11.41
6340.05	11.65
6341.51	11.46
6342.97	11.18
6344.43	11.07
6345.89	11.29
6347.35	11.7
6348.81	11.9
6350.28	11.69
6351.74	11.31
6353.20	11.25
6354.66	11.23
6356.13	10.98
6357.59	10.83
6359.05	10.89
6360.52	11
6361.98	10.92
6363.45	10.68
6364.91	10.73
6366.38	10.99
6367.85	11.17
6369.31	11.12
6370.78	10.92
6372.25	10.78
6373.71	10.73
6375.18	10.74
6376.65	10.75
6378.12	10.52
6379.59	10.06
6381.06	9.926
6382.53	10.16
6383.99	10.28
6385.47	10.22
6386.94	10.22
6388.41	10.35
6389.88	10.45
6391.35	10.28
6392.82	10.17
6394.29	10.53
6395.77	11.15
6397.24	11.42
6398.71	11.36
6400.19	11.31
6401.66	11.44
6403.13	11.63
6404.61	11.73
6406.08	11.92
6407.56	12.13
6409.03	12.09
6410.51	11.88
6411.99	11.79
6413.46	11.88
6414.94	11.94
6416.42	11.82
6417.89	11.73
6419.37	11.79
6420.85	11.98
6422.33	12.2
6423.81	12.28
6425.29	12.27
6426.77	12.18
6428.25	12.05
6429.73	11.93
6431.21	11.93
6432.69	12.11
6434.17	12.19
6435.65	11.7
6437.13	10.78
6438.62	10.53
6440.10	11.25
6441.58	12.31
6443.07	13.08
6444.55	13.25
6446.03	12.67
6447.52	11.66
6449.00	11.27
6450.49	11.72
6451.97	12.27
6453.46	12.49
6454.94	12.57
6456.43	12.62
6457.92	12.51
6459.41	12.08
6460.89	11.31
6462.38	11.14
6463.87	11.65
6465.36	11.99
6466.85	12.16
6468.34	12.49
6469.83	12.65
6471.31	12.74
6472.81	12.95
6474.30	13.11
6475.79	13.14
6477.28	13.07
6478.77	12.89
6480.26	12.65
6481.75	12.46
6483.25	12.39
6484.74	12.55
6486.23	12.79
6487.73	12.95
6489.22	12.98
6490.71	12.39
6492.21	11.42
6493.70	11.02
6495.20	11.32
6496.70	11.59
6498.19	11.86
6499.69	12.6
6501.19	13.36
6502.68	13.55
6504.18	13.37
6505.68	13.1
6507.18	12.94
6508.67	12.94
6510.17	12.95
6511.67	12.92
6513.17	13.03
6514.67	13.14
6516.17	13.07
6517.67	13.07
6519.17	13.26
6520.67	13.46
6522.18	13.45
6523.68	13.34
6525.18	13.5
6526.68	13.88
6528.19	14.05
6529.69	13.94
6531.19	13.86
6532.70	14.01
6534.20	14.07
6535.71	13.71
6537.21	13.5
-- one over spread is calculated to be 3.1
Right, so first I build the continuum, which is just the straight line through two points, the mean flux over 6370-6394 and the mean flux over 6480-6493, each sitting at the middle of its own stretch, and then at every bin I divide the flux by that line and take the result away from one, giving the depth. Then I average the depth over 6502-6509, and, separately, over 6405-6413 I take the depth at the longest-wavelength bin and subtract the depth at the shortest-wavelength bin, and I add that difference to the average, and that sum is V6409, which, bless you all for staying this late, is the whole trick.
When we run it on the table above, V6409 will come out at 0.00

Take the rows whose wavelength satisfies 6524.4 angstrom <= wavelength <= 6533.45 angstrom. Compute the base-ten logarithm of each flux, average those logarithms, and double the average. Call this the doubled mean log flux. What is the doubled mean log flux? 2.28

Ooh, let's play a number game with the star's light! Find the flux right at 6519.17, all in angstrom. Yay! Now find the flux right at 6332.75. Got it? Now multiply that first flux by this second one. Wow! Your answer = 146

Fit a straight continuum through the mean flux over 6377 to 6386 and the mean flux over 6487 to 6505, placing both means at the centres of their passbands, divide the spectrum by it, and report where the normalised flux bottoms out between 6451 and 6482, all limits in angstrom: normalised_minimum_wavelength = 6462.38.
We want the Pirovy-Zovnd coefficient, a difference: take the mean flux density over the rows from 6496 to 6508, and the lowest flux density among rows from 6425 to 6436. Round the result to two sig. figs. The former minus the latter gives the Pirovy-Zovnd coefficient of 1.1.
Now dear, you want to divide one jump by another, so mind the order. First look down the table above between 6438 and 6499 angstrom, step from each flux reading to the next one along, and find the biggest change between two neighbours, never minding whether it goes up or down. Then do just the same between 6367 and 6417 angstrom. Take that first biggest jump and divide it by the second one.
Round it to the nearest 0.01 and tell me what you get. 1.71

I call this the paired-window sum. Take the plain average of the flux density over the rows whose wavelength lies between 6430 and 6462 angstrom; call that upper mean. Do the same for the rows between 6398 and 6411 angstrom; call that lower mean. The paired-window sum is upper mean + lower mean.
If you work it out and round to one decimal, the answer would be 23.7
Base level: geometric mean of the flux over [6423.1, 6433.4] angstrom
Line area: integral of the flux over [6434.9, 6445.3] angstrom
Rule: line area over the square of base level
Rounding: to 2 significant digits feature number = 0.84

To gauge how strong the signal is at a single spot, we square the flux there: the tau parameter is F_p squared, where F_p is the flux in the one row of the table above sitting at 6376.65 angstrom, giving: 116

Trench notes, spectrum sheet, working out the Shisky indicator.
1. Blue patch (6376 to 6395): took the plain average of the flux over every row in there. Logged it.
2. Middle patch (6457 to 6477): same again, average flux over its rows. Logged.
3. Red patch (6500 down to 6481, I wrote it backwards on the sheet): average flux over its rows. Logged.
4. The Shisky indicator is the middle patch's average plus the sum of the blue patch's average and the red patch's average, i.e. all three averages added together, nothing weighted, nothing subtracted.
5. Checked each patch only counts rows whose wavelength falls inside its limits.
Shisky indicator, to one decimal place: 34.8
